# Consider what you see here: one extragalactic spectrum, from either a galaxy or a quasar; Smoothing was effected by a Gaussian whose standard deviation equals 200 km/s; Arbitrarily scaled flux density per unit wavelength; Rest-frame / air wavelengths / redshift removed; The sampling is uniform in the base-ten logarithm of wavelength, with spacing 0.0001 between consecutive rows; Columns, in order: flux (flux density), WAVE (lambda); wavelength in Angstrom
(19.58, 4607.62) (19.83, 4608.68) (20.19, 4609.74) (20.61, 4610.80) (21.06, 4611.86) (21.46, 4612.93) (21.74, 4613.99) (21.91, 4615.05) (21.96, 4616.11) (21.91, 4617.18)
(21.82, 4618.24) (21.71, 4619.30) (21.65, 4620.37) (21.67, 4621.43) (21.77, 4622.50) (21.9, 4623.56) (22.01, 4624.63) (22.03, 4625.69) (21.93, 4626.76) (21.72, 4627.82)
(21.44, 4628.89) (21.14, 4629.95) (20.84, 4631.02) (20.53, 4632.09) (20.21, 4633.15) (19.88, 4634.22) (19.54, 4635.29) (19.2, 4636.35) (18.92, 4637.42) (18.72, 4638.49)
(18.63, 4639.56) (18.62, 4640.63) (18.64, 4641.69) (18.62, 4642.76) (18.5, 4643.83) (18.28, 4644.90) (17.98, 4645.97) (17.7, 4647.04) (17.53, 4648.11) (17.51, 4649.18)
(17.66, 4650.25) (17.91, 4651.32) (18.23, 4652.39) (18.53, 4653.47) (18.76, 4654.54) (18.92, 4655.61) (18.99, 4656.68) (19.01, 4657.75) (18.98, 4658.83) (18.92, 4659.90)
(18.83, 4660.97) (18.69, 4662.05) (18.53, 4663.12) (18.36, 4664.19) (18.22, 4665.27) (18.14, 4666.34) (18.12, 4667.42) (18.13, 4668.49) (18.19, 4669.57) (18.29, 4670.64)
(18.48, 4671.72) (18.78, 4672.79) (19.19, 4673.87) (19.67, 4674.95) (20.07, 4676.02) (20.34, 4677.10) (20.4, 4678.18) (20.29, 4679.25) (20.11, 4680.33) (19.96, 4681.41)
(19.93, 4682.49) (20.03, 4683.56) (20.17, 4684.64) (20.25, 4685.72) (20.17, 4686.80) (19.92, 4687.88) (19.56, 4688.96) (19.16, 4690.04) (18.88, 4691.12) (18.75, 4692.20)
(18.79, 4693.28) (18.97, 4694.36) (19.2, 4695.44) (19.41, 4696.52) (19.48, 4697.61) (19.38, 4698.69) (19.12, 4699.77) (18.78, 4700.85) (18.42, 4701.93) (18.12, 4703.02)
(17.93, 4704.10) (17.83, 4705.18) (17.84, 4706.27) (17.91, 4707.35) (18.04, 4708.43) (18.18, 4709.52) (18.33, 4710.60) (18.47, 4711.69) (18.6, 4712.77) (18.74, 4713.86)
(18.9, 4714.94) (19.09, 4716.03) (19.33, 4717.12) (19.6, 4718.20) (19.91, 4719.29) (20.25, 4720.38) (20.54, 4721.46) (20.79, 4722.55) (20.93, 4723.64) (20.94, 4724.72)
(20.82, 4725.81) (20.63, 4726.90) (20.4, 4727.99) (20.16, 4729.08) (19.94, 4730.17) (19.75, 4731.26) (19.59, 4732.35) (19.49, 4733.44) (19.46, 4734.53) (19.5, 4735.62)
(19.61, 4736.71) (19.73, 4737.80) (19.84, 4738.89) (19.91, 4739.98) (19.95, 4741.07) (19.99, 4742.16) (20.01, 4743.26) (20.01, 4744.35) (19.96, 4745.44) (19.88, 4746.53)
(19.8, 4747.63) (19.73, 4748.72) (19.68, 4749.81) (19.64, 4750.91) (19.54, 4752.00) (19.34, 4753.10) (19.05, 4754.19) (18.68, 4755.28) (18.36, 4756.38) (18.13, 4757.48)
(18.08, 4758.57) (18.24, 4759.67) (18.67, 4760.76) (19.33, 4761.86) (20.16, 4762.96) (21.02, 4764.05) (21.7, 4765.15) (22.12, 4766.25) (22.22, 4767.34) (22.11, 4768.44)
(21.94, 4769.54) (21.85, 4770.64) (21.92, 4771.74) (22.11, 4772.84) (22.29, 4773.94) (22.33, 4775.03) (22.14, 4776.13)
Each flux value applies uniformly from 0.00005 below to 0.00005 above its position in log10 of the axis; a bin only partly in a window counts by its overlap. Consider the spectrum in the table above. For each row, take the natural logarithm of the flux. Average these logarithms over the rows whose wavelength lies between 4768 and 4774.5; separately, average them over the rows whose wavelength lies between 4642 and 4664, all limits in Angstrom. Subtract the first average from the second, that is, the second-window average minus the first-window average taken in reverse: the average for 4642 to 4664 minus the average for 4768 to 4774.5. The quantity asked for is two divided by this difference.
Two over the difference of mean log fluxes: -11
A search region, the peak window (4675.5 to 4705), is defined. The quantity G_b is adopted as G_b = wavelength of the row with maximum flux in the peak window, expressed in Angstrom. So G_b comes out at 4678.18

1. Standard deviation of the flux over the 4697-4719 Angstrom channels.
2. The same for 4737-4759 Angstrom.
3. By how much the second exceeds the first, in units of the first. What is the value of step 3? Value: 0.1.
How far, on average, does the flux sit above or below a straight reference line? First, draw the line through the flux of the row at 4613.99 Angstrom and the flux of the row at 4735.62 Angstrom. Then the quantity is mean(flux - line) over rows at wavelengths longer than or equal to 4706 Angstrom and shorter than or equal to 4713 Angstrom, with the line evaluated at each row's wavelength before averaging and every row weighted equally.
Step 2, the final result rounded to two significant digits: -1.8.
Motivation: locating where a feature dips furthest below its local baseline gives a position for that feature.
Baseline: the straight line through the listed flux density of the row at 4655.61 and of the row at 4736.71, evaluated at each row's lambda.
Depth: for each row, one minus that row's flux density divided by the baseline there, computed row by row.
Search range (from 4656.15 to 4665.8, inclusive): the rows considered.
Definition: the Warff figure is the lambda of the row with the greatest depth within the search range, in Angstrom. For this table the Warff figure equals 4665.27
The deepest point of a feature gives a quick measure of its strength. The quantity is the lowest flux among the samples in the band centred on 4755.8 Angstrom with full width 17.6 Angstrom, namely 18.08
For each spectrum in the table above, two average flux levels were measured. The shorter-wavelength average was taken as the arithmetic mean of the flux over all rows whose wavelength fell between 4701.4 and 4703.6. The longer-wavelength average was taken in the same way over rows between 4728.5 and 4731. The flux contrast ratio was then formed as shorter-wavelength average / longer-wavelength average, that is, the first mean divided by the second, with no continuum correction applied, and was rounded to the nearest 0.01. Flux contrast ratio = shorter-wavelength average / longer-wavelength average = 0.91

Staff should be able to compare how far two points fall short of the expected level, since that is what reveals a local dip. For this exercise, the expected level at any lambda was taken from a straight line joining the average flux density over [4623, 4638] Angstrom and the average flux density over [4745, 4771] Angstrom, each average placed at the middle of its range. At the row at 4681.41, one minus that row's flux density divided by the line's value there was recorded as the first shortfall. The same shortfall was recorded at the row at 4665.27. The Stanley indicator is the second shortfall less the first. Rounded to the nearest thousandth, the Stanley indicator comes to 0.090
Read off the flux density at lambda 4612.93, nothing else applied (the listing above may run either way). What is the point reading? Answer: 21.46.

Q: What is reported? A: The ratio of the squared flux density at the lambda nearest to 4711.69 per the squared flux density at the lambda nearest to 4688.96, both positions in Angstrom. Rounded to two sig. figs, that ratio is 0.89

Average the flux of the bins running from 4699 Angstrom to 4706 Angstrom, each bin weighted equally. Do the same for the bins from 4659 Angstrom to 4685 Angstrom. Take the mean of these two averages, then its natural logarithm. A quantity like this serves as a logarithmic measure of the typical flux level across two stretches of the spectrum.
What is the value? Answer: 2.93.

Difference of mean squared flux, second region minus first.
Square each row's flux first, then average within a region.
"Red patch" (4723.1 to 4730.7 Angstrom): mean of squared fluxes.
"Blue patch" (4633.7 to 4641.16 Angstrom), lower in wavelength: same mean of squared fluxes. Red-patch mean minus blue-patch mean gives 58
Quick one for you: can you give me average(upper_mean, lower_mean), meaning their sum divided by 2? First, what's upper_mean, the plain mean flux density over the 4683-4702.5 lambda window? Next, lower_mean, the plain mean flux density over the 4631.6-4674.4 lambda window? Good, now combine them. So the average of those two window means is 18.99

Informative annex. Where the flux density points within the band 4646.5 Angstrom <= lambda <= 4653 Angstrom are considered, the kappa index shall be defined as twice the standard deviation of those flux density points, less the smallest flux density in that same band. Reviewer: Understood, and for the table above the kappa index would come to -17.0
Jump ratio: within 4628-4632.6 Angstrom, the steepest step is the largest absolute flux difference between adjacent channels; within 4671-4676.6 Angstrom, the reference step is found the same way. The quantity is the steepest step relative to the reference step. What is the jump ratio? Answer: 0.65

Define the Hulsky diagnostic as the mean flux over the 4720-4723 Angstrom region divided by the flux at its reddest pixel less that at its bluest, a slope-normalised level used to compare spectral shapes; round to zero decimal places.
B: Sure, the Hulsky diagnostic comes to 38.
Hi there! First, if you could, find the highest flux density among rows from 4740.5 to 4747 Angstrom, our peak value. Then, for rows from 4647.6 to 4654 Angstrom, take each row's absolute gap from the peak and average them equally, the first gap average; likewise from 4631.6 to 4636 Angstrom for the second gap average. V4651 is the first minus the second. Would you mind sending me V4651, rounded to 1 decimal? 1.8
